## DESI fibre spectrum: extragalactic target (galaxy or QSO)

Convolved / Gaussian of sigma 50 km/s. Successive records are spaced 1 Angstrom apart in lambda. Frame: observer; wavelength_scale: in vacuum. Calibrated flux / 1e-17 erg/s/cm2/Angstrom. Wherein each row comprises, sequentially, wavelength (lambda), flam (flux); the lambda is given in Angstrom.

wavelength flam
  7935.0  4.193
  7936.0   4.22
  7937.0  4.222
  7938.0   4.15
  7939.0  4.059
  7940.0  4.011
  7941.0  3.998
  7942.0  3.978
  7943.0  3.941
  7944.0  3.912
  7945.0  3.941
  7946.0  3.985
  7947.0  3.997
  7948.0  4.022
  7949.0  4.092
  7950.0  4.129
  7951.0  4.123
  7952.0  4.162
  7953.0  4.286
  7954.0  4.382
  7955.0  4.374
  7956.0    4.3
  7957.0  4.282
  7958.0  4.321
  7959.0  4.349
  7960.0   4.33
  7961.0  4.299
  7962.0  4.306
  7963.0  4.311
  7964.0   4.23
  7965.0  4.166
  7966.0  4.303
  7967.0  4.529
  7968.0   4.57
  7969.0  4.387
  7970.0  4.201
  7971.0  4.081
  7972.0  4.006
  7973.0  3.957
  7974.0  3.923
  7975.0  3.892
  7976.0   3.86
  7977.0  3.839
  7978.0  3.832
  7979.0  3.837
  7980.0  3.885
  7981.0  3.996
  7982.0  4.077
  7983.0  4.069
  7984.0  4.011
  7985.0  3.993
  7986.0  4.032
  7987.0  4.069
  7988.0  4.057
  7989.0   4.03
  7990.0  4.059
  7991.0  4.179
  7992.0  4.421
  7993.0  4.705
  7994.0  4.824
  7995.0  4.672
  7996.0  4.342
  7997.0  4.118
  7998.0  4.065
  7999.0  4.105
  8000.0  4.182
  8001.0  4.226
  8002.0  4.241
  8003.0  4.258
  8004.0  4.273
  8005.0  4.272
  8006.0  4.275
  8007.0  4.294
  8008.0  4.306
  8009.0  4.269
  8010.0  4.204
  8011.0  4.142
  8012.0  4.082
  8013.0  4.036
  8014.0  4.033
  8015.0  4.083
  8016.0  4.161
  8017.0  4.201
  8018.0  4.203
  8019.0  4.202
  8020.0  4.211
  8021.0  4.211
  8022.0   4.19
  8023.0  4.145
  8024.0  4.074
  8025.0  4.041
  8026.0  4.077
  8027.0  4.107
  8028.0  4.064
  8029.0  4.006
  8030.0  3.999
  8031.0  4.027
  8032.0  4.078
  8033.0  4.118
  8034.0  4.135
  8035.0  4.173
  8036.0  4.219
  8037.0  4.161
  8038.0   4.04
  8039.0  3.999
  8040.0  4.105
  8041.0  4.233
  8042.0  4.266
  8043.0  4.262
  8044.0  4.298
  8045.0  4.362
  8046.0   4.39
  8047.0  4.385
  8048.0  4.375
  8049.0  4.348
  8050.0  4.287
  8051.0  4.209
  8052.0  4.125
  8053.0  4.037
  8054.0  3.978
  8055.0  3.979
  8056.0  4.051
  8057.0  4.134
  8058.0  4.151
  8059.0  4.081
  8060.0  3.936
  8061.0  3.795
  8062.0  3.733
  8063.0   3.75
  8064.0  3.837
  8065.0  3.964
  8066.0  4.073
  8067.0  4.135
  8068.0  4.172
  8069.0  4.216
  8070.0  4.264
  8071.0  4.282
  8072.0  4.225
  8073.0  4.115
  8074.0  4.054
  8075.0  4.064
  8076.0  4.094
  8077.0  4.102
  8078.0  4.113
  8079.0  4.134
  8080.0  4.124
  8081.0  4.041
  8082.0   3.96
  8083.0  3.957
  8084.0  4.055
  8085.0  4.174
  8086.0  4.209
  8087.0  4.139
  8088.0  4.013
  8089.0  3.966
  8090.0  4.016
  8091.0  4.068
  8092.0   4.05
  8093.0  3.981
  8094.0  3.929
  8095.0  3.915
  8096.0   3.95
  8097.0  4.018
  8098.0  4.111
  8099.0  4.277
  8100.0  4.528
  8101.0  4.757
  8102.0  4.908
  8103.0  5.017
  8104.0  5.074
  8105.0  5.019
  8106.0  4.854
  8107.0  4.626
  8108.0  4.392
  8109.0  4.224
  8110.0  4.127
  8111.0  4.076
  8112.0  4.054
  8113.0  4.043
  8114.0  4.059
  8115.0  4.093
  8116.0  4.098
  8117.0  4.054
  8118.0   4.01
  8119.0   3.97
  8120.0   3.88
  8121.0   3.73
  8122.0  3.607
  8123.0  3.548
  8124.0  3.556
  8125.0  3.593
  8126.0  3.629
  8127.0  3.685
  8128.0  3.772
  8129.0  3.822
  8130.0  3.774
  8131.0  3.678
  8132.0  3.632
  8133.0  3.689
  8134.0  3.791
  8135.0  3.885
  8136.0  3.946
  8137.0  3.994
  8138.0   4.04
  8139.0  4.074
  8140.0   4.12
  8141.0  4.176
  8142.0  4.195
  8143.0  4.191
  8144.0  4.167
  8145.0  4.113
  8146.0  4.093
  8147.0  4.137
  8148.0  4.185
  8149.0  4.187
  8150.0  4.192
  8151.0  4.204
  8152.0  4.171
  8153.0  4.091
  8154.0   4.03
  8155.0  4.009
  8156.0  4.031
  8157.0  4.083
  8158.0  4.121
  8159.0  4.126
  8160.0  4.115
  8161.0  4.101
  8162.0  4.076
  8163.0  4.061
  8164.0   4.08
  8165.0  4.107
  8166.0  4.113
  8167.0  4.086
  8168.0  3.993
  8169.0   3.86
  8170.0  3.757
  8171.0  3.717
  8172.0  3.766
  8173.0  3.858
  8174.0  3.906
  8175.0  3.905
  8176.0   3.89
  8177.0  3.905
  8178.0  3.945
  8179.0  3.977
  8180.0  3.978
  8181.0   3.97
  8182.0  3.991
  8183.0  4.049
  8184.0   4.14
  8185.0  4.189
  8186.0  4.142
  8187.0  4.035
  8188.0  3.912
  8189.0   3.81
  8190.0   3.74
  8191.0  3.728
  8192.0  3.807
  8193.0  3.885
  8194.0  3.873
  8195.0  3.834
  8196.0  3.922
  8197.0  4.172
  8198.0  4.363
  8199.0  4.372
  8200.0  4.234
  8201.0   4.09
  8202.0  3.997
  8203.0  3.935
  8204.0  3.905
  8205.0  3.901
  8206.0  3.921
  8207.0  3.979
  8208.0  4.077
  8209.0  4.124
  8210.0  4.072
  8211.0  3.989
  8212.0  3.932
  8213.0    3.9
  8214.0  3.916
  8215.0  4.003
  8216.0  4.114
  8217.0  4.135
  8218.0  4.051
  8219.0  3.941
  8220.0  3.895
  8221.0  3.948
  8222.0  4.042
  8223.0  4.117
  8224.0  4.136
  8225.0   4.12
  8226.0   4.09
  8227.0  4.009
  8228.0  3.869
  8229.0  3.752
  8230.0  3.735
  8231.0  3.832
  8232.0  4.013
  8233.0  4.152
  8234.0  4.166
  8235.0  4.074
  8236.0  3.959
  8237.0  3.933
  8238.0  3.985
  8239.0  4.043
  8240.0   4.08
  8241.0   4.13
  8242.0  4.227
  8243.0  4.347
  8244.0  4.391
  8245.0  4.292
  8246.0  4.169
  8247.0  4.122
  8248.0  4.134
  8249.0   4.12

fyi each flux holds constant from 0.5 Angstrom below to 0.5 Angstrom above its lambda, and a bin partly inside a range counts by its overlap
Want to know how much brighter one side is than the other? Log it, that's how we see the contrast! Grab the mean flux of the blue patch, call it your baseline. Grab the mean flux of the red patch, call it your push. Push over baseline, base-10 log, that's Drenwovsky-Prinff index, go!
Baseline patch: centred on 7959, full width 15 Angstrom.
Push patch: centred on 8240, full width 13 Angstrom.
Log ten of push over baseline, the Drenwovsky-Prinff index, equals -0.02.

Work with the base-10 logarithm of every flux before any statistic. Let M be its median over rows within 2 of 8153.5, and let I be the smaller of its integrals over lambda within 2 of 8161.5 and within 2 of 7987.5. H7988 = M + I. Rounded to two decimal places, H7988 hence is 3.04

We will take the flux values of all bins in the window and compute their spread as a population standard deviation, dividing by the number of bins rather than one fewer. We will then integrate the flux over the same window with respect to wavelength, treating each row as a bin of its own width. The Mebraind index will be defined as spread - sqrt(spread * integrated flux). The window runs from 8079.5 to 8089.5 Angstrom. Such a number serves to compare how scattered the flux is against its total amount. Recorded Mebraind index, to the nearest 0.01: -1.80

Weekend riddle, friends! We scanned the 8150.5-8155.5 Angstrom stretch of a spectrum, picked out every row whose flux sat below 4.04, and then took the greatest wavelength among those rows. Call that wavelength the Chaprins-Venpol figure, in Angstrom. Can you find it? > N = 8155.0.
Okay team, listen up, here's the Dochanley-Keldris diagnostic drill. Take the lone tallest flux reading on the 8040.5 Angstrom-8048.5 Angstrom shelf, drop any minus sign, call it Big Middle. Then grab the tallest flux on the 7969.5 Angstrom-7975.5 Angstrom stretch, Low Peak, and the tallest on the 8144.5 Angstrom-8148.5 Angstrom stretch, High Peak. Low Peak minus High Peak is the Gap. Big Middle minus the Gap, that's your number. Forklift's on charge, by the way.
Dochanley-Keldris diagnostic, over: 4.4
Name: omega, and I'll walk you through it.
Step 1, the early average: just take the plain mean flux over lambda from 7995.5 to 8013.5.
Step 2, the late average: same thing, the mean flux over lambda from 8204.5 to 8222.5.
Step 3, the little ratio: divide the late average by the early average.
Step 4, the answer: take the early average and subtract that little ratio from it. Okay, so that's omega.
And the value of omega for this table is 3.25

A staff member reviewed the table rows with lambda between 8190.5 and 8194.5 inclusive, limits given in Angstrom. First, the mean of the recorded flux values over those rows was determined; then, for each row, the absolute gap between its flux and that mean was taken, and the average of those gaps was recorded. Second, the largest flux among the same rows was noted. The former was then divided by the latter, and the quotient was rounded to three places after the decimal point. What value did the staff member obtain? 0.014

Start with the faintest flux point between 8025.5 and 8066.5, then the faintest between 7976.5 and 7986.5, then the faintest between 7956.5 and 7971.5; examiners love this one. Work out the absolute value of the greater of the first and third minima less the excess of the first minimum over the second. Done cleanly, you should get 4.18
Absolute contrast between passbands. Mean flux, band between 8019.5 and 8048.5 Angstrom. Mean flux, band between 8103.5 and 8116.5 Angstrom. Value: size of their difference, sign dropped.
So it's 0.20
